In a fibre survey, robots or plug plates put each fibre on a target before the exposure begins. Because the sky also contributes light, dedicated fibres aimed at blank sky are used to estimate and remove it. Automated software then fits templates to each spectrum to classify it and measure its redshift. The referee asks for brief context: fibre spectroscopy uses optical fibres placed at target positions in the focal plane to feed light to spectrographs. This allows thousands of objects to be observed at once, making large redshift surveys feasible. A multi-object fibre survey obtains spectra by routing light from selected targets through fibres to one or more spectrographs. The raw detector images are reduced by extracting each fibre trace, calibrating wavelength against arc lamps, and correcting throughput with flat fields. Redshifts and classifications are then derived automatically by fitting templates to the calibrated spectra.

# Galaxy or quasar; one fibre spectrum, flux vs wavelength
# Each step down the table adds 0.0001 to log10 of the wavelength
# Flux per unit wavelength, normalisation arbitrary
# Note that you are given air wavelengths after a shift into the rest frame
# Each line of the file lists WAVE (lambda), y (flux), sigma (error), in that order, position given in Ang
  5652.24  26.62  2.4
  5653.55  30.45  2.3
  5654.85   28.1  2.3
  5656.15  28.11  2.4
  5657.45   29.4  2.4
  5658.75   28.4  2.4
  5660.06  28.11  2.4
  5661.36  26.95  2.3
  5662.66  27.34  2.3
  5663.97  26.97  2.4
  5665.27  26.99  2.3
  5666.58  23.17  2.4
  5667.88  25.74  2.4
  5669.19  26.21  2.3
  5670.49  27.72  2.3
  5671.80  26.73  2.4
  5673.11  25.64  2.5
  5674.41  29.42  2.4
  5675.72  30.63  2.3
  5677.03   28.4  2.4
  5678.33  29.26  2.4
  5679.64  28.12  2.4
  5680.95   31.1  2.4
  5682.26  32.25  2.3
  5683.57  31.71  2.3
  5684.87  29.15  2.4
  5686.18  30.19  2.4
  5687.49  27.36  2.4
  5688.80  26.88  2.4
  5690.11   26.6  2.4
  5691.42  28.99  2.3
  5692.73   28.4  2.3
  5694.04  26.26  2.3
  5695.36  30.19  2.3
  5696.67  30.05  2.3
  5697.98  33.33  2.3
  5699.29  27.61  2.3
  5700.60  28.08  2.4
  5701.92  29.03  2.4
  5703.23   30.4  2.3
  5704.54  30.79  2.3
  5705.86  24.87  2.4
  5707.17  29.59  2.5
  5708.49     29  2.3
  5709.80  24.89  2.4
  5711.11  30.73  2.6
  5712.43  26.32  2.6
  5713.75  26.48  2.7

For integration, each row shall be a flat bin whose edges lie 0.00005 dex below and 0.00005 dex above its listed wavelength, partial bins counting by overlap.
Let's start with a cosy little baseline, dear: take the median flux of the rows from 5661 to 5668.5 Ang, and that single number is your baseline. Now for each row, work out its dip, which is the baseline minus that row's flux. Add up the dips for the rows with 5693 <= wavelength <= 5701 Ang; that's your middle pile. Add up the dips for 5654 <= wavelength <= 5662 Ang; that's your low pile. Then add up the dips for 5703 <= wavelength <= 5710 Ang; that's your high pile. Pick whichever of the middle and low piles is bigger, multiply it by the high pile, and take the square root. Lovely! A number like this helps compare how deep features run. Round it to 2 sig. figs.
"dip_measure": 7.5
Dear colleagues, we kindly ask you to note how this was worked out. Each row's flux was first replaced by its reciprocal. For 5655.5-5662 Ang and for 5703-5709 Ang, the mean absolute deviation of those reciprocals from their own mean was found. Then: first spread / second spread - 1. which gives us -0.68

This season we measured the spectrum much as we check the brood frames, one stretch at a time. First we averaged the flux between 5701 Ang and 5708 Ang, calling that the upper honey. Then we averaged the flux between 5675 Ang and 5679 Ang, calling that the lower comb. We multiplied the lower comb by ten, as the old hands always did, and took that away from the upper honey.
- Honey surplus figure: -265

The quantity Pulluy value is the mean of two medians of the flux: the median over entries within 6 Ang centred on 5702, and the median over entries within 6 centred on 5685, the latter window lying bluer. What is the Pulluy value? 29.61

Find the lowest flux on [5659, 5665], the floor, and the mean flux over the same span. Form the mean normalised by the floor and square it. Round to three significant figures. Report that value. 1.03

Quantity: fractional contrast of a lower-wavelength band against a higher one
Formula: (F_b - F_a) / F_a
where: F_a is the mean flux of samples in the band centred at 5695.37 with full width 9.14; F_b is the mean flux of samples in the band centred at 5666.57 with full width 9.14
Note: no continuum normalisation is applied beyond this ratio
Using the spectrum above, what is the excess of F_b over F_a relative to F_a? -0.10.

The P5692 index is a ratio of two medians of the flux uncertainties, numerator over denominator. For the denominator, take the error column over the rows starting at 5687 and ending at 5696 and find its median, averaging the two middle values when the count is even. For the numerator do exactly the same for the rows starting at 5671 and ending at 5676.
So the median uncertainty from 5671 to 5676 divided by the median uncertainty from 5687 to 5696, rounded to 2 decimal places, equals 1.04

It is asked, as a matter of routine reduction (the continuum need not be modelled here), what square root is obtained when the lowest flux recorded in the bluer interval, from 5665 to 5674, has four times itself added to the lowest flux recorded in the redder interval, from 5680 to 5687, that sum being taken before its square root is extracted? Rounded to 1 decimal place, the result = 11.0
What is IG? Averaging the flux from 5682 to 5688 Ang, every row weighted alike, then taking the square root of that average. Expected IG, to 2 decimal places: 5.49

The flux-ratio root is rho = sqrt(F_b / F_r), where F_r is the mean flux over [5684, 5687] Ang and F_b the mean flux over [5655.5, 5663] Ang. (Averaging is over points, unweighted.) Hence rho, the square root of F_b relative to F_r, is 0.972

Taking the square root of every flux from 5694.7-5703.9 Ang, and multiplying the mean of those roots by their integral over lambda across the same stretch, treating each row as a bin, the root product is 274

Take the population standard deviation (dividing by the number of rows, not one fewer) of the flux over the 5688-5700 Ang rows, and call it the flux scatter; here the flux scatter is 2.12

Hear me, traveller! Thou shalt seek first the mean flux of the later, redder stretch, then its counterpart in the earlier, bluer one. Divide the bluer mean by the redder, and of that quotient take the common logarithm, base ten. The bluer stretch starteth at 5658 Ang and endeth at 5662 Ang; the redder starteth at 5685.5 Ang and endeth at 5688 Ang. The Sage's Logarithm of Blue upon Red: -0.015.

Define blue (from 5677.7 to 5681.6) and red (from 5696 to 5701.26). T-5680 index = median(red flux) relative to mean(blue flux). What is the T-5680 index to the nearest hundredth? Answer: 0.99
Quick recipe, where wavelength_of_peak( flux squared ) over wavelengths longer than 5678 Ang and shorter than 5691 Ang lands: 5682.26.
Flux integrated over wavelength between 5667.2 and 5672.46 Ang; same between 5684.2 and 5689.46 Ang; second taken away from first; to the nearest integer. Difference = -10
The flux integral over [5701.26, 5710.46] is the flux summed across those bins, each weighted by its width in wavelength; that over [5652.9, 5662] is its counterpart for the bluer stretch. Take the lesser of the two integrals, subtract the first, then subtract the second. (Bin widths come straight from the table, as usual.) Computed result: -261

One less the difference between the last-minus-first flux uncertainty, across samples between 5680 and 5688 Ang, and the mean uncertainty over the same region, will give 3.37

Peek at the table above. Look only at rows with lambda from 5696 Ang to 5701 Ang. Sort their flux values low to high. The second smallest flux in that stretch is 28.08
